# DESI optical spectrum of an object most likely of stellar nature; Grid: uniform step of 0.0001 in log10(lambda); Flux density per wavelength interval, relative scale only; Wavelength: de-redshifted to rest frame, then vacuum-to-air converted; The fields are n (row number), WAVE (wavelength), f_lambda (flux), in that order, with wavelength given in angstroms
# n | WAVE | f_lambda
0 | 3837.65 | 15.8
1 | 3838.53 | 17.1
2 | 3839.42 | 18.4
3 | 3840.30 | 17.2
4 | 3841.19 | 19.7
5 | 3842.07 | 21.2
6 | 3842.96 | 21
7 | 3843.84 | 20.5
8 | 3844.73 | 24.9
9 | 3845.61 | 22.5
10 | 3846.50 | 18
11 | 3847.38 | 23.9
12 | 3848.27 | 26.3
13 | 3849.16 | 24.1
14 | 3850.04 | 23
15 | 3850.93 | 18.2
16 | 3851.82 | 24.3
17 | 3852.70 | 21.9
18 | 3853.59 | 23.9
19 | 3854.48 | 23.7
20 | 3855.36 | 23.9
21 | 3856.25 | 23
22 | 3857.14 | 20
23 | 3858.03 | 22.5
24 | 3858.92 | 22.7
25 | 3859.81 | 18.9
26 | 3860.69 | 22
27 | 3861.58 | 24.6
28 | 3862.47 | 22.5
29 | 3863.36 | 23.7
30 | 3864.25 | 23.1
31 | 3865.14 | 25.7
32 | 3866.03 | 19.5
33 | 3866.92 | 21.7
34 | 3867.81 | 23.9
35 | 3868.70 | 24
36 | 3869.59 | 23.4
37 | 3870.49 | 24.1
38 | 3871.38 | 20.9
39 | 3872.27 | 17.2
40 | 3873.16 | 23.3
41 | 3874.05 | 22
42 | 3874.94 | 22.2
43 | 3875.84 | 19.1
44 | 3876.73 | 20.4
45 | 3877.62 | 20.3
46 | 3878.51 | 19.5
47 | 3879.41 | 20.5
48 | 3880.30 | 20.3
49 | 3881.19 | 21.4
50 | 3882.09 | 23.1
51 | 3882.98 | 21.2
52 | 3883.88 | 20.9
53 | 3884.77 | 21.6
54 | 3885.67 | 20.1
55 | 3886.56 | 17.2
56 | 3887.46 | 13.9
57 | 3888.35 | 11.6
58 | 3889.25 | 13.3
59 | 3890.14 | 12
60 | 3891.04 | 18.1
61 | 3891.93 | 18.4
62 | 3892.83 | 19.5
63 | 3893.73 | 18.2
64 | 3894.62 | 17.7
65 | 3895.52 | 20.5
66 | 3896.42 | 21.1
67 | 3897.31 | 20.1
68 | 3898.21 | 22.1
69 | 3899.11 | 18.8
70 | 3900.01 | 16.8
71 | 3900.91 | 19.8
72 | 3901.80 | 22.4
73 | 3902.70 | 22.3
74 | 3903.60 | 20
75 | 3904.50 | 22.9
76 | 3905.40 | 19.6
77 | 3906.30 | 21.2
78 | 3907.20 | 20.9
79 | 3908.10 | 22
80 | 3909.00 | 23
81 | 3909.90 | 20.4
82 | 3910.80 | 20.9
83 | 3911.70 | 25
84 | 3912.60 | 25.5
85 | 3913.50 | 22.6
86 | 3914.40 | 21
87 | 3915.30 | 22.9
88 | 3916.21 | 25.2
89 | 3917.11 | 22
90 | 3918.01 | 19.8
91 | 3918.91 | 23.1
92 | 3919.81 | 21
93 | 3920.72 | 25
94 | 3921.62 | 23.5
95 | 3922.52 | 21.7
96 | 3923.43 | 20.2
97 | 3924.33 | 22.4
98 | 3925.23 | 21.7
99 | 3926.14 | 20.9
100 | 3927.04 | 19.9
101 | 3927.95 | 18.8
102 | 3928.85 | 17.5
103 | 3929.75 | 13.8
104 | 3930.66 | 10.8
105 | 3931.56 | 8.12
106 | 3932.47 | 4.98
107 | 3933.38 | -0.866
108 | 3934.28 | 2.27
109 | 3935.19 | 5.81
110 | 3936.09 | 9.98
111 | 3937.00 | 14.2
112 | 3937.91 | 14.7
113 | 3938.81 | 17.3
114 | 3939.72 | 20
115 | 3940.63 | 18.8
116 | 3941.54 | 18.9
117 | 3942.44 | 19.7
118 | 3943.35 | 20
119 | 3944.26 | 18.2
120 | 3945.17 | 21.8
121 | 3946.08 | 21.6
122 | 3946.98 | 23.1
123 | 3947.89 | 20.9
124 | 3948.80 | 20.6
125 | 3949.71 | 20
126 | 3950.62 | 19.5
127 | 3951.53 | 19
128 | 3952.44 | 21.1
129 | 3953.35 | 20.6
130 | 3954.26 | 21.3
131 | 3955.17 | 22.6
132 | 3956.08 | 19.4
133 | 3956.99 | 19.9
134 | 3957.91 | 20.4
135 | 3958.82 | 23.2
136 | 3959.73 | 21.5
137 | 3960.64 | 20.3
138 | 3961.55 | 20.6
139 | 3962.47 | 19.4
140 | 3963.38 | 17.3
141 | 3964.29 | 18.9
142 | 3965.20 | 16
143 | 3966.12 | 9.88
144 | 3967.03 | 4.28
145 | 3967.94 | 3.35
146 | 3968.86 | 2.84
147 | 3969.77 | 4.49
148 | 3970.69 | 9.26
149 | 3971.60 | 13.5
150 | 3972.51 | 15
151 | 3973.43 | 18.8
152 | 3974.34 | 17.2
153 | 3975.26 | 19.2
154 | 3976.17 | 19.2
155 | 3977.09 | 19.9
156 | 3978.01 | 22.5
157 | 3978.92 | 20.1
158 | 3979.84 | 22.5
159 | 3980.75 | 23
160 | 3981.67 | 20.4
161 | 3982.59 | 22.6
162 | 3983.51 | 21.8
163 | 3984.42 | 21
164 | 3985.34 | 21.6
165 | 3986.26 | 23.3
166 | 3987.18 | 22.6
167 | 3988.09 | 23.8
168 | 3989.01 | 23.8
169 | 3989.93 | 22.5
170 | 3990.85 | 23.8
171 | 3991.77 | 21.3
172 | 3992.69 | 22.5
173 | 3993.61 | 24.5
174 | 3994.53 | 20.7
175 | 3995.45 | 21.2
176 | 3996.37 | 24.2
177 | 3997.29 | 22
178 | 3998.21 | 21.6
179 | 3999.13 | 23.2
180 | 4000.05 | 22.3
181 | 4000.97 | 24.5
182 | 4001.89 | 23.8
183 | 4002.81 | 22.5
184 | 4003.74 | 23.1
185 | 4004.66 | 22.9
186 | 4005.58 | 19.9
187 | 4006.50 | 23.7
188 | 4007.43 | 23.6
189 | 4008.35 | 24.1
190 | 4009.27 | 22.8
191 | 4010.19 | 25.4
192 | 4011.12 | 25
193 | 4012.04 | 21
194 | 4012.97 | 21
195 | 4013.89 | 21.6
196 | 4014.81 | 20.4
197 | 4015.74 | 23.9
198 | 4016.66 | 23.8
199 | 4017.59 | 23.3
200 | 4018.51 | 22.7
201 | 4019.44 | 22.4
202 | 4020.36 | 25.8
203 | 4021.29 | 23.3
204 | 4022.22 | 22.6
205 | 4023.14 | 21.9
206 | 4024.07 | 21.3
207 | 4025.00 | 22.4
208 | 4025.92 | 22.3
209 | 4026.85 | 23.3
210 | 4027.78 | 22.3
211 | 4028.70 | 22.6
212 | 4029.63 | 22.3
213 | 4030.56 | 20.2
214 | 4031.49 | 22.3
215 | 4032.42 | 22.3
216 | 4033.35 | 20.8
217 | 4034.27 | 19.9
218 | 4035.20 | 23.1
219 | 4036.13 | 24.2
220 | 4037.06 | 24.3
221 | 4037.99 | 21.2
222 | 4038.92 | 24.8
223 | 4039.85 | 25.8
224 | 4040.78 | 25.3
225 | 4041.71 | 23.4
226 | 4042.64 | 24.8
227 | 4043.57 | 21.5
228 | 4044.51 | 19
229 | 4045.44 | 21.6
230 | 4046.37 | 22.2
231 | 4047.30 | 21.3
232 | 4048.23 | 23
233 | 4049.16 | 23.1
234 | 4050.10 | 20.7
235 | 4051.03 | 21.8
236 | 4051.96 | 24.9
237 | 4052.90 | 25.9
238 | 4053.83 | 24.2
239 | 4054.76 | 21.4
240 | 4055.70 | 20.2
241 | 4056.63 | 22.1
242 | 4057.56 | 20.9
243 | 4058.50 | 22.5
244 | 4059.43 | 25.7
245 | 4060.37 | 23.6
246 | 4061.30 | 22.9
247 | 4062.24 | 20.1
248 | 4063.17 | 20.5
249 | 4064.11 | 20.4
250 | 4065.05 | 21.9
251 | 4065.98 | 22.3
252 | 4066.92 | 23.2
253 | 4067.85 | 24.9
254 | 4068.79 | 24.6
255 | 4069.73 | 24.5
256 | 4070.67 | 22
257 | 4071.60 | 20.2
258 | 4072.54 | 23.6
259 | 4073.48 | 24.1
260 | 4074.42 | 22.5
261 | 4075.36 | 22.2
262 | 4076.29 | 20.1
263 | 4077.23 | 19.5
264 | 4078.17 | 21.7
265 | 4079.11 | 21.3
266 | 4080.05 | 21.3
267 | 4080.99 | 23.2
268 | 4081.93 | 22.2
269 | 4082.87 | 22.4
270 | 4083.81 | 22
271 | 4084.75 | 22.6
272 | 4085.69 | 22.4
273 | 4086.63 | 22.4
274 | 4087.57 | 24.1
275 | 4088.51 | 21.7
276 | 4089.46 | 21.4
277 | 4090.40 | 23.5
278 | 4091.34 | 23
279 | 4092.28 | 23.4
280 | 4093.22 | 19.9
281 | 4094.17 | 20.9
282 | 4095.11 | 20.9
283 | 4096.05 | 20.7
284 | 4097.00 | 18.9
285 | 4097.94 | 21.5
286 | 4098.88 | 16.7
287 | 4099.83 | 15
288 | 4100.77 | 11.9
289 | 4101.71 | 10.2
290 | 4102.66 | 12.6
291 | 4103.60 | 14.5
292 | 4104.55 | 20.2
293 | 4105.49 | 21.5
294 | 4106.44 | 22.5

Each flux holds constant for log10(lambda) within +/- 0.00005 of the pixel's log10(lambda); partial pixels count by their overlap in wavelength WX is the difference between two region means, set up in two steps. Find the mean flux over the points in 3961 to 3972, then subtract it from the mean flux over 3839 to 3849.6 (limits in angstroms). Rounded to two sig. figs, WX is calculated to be 9.8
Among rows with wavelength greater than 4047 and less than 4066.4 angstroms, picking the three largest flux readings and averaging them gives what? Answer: 25.5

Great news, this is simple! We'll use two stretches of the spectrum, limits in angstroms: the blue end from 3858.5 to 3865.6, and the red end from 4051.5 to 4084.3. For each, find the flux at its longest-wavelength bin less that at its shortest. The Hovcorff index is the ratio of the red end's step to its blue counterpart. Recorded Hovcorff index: -1.0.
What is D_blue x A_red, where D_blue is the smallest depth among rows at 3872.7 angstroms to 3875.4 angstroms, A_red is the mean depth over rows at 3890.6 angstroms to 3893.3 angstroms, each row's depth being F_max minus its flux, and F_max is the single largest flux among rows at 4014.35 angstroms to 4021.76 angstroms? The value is 18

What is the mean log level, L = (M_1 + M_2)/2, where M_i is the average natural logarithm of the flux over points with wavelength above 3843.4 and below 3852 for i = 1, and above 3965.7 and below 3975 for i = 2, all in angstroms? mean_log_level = 2.60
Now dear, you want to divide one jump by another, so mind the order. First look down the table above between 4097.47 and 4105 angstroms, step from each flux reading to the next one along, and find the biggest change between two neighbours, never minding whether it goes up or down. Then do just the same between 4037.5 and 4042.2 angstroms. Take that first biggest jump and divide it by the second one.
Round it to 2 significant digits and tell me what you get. 1.6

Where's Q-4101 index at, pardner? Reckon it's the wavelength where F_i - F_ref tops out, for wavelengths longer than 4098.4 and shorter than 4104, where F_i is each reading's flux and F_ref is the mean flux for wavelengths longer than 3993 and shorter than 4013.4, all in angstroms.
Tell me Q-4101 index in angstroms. 4098.88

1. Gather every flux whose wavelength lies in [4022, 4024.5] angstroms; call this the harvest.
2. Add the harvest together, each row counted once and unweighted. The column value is 66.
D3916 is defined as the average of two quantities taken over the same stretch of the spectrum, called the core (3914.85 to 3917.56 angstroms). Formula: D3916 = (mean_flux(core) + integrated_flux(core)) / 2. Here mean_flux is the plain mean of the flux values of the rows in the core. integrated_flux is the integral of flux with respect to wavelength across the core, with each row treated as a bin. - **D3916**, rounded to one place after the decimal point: 43.3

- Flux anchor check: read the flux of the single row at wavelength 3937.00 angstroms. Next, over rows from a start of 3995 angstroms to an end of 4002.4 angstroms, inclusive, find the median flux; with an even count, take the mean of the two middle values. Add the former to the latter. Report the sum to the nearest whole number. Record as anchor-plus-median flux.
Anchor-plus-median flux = 37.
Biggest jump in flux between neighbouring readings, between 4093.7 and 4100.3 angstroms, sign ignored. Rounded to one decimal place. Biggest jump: 4.8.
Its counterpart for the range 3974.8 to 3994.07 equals 2.6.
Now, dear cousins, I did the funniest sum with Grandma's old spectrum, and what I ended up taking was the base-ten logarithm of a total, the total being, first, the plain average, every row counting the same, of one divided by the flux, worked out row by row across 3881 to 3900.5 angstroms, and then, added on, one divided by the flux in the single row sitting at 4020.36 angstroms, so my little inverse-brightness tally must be -1.02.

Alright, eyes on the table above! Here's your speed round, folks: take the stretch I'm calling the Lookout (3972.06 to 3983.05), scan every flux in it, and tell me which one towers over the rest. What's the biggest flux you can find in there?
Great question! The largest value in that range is 23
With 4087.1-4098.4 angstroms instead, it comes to 24.1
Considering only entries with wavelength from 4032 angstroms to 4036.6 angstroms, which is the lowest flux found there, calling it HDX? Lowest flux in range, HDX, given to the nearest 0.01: 19.90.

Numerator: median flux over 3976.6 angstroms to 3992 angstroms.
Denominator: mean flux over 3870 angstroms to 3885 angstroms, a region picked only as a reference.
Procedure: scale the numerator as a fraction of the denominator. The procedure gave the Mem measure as 1.07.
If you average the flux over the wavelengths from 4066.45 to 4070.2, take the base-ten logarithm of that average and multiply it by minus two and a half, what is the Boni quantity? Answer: -3.46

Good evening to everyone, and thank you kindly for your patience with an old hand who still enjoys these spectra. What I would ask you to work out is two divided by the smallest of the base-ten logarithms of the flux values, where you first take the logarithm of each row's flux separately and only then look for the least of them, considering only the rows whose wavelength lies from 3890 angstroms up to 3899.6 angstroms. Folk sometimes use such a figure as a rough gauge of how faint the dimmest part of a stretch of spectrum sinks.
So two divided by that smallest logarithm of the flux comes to 1.85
